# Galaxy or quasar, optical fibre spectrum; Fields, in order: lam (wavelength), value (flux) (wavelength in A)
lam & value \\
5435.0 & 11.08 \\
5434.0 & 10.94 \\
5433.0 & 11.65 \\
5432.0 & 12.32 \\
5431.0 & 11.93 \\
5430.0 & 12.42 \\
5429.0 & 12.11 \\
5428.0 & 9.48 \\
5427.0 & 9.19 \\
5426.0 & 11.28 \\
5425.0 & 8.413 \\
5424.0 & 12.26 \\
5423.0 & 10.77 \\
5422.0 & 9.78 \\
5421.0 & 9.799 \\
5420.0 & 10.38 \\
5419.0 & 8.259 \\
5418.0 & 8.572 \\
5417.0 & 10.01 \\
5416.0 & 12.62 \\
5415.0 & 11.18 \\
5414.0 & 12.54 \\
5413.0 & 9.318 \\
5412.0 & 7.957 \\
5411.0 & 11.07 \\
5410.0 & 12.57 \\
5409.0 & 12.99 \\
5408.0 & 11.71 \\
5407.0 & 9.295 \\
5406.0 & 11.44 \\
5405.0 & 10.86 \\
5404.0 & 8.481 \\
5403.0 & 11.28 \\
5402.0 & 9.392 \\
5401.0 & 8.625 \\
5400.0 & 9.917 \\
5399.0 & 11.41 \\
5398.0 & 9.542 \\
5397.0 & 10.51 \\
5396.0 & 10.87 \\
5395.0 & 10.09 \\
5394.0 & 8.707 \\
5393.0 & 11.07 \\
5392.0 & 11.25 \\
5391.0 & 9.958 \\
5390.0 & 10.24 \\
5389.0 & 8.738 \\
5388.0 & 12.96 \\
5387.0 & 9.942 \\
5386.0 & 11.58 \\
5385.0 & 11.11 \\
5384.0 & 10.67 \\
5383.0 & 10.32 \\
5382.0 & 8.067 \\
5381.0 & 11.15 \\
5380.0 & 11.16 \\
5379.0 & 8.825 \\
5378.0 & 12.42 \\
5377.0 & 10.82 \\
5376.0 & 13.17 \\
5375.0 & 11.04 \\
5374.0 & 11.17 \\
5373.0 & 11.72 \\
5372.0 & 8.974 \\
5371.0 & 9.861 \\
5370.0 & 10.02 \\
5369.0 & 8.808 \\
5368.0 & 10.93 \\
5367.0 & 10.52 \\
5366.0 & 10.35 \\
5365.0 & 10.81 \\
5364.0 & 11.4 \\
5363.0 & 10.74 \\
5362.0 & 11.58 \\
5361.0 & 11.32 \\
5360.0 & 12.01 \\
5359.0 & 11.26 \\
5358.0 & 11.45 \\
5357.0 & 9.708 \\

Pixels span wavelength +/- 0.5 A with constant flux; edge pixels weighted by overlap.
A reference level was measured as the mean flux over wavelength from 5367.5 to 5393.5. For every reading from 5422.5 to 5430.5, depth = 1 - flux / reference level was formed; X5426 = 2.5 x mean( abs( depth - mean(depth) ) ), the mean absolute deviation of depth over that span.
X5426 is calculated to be 0.30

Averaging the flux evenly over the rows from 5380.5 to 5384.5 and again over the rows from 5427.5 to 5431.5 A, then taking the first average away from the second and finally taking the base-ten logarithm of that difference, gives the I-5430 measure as 0.16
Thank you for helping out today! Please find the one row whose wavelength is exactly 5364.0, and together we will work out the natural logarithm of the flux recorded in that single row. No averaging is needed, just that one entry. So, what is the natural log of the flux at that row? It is 2.43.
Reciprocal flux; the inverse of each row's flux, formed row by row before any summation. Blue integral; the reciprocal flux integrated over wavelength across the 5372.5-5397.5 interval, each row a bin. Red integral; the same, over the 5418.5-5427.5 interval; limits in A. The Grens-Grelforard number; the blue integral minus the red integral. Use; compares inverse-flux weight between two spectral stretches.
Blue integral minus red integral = 1.5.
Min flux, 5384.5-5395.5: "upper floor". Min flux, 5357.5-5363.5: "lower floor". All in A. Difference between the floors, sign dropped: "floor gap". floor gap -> 2.0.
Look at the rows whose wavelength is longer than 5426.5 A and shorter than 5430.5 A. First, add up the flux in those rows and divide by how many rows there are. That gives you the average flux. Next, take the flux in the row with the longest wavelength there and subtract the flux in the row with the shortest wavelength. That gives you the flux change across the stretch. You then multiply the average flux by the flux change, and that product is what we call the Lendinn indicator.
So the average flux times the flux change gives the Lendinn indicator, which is 35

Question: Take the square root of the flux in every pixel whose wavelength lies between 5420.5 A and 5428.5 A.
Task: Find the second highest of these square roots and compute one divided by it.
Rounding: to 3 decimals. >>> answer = 0.298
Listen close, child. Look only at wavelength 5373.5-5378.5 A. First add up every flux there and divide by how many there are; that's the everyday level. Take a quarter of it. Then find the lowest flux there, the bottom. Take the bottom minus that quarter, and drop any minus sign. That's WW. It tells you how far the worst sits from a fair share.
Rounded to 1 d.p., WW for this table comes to 7.9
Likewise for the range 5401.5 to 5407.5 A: 5.9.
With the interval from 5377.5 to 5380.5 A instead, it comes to 6.1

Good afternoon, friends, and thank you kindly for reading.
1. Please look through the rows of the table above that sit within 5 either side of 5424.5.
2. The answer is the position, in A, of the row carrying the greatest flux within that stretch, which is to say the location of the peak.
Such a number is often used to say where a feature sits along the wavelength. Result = 5424.0 A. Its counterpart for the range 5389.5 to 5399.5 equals 5399.0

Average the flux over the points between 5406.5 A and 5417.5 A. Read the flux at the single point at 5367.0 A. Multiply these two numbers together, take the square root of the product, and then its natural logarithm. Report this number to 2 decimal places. 2.38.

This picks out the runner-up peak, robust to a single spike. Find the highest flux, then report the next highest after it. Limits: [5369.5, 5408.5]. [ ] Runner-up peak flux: 12.96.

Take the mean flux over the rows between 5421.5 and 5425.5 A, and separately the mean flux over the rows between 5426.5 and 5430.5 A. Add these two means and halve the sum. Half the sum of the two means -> 10.6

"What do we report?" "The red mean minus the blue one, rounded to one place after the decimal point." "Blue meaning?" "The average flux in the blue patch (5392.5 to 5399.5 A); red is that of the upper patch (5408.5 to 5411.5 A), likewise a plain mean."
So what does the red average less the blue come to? 1.9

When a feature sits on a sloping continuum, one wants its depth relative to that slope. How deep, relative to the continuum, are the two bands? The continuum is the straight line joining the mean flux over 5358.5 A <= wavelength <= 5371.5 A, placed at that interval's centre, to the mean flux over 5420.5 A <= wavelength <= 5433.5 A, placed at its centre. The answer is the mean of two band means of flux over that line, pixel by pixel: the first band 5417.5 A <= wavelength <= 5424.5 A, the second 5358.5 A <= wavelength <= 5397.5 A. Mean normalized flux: 0.955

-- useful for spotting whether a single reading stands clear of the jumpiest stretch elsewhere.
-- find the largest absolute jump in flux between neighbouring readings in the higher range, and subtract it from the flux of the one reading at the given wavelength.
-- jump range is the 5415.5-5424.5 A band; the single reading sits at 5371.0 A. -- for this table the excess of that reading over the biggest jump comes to 7.25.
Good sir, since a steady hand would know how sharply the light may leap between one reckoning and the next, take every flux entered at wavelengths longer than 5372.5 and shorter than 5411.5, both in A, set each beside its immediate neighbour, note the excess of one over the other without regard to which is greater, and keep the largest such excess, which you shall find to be 4.22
